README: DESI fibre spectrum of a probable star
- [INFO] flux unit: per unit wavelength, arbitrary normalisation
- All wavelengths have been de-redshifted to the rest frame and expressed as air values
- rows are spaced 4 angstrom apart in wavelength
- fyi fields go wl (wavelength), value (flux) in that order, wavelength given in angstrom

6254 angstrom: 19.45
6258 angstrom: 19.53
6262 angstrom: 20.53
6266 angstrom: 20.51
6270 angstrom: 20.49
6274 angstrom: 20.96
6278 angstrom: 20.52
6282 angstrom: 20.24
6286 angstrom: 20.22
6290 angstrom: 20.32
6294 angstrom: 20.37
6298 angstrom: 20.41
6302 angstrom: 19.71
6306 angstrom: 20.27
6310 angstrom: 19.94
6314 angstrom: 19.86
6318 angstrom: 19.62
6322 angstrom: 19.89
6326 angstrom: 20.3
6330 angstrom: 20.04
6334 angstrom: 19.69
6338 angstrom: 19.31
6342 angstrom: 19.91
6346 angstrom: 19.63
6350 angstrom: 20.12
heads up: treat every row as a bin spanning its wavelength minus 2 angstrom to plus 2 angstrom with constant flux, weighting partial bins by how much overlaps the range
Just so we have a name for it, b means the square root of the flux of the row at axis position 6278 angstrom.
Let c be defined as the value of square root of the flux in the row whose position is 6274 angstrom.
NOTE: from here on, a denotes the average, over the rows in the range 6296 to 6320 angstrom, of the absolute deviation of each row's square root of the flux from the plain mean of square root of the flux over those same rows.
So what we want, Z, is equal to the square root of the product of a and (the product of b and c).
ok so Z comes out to 0.757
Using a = 0.0277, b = 4.53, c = 4.58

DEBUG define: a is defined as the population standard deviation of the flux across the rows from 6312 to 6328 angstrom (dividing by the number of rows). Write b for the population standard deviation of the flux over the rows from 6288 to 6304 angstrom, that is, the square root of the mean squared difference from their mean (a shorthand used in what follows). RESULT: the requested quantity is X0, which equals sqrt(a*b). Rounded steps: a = 0.244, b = 0.286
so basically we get 0.26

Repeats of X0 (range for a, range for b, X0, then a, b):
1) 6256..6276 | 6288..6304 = 0.37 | 0.471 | 0.286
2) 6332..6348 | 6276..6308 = 0.22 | 0.215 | 0.226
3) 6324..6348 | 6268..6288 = 0.29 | 0.316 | 0.267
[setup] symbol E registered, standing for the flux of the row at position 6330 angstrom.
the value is 20.04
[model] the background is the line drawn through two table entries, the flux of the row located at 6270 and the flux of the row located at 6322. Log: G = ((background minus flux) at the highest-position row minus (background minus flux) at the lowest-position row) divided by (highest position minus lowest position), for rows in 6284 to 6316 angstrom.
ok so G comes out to 0.0013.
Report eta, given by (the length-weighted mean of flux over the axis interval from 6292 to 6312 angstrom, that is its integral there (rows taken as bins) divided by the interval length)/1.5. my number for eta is 13.4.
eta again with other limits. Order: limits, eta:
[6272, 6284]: 13.7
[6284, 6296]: 13.5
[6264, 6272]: 13.7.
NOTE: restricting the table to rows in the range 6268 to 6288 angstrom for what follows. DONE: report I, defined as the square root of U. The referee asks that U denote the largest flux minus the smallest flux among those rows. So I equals 0.9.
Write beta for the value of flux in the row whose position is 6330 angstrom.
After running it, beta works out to 20.04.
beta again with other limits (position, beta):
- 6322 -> 19.89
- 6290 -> 20.32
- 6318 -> 19.62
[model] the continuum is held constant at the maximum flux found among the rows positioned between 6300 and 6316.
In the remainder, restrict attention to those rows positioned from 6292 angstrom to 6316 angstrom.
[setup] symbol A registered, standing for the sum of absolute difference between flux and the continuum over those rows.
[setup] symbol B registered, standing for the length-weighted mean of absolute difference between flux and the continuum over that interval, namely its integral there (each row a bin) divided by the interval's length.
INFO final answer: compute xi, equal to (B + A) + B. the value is 2.1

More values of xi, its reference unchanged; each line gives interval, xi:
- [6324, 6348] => 3.7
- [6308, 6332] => 2.7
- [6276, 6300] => 0.8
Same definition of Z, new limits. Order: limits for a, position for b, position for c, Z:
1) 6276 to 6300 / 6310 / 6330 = 0.438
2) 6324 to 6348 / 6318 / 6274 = 0.784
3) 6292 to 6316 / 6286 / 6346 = 0.755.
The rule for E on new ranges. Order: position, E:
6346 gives 19.63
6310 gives 19.94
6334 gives 19.69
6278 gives 20.52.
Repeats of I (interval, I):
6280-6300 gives 0.4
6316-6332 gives 0.8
